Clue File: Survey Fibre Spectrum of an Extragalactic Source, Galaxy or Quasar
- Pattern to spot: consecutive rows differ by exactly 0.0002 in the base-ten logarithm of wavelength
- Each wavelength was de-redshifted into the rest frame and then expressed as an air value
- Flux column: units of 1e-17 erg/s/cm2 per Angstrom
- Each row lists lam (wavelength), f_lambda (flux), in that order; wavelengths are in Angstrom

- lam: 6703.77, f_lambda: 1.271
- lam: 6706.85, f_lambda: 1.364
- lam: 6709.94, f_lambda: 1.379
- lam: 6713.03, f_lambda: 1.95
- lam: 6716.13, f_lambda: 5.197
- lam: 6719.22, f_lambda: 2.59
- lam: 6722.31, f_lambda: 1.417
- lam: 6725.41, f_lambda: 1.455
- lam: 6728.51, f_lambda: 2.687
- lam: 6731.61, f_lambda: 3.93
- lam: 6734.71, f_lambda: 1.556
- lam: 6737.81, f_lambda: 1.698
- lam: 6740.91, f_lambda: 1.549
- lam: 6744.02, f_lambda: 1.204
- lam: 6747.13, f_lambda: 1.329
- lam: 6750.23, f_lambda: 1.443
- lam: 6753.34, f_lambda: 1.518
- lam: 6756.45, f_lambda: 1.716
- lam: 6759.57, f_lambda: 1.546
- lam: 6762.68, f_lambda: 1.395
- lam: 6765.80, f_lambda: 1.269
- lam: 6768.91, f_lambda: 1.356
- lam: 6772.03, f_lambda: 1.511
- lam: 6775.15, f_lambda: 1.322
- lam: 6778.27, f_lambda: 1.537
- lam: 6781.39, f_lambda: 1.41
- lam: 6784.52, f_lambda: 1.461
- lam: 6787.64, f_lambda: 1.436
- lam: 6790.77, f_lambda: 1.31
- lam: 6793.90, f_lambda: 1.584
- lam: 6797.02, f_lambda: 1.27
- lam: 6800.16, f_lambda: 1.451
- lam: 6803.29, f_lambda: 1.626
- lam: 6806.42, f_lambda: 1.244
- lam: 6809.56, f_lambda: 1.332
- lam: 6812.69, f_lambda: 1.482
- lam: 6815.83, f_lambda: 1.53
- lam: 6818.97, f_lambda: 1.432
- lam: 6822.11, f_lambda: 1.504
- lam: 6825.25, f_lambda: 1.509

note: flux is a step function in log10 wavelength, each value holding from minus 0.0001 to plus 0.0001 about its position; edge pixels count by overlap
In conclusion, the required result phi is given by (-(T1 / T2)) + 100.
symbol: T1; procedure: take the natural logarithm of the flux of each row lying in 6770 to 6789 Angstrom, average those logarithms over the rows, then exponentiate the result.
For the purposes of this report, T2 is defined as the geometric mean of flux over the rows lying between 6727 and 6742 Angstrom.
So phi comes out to 99.3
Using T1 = 1.44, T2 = 2.12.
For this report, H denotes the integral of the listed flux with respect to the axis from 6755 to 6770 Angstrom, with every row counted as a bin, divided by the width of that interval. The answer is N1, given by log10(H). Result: 0.164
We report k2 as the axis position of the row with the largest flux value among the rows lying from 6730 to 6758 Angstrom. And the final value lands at 6731.61 Angstrom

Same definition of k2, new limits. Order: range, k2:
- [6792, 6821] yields 6803.29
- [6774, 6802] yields 6793.90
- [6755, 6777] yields 6756.45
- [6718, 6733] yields 6731.61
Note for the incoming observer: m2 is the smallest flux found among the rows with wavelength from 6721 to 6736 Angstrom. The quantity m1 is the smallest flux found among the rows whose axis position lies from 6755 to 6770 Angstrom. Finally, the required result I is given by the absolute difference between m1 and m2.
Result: 0.15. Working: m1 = 1.269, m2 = 1.417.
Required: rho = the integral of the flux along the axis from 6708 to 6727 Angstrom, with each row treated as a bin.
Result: 43.9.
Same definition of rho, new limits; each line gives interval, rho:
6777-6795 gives 26.1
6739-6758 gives 27.8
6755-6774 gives 27.8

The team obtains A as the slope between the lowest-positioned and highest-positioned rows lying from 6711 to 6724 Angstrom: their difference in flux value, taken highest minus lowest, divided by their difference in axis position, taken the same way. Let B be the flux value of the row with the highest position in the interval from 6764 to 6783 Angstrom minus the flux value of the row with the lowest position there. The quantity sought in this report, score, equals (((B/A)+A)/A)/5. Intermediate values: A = -0.06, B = 0.14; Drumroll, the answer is 9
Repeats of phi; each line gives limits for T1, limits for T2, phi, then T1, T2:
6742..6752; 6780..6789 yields 99.1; 1.32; 1.44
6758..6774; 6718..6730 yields 99.3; 1.41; 1.95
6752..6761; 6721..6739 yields 99.2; 1.59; 1.96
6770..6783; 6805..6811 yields 98.9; 1.44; 1.29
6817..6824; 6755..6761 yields 99.1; 1.47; 1.63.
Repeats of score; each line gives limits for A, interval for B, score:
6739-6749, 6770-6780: 4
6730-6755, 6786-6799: -2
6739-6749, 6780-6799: -22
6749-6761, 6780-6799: -230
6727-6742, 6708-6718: 91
